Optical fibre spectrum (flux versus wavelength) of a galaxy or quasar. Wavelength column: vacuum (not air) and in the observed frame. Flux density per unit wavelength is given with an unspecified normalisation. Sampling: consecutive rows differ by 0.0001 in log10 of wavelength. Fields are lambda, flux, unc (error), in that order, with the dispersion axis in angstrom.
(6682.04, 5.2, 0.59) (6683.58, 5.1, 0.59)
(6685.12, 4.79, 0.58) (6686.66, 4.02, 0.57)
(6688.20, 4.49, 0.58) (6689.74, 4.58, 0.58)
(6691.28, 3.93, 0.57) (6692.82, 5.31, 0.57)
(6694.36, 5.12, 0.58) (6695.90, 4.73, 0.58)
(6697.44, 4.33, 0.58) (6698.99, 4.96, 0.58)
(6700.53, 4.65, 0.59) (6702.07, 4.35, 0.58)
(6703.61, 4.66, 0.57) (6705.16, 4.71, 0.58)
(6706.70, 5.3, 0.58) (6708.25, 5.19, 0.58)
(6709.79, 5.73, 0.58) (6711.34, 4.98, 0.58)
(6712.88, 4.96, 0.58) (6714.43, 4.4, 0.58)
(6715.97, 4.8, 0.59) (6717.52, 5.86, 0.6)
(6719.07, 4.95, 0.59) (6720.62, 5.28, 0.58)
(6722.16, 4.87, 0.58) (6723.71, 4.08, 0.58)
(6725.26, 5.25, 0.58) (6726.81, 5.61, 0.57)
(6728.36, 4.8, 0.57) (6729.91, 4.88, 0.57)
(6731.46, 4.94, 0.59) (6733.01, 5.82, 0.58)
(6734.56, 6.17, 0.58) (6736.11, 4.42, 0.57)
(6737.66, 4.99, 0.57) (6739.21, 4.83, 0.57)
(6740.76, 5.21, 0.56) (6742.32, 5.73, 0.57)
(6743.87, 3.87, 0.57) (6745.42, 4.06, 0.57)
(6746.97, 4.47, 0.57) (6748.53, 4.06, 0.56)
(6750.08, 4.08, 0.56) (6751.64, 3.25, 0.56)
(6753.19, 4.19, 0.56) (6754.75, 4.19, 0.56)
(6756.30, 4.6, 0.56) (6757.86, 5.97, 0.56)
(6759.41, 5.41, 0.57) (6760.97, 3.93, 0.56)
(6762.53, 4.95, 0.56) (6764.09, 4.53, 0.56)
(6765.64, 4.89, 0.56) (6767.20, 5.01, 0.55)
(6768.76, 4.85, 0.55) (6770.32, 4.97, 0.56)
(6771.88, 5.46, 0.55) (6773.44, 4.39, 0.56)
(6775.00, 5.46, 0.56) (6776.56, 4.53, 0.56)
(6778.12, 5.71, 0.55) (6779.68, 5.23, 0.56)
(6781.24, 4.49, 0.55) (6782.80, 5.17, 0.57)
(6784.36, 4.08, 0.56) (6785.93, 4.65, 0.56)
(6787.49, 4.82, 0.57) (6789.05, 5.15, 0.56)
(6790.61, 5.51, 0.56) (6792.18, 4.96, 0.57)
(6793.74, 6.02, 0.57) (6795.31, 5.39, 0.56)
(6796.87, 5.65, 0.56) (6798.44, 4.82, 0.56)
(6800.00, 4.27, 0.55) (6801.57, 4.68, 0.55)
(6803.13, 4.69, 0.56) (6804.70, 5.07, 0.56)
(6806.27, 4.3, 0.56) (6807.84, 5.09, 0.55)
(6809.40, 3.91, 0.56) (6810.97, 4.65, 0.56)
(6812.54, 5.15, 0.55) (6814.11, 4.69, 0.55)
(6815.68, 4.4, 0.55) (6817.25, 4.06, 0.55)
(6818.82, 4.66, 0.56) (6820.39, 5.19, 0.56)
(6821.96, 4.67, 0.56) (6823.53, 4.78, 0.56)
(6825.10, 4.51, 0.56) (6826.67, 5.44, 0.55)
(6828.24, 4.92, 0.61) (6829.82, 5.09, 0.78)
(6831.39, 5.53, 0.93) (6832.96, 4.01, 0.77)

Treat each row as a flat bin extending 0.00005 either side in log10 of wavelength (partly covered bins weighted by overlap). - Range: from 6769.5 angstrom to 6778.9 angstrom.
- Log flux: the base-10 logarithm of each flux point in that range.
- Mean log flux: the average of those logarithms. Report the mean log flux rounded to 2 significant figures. 0.70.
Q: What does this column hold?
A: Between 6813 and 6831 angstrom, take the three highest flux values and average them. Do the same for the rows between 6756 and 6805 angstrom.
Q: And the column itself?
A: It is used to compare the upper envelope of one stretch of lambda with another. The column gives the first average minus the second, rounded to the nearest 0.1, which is -0.7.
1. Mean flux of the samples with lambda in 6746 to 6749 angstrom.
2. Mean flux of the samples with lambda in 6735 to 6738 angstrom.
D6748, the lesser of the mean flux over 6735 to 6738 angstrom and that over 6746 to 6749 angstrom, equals 4.3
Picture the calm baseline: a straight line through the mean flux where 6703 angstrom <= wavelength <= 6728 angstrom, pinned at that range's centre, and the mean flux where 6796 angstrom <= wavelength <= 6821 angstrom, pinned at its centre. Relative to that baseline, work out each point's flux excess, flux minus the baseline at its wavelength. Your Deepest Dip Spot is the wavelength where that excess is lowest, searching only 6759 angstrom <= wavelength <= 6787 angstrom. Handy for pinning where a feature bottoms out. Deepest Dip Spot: 6760.97 angstrom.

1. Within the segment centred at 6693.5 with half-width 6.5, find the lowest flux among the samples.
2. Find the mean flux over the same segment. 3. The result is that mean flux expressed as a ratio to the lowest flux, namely 1.19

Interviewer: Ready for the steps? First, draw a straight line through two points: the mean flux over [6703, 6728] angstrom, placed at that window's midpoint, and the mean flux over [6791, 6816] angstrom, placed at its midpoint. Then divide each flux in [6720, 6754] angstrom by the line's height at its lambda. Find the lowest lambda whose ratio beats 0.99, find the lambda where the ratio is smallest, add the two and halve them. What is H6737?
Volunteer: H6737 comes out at 6736.1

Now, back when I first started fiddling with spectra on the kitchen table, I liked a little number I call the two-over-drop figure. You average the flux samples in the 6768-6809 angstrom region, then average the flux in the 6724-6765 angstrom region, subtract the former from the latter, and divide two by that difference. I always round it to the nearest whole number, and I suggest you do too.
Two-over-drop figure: -10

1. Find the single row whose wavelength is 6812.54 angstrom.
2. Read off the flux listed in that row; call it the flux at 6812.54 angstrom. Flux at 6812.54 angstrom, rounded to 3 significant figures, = 5.15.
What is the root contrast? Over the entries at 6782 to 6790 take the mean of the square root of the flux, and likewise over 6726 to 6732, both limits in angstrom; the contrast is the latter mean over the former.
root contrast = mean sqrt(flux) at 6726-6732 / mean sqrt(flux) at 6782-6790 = 1.03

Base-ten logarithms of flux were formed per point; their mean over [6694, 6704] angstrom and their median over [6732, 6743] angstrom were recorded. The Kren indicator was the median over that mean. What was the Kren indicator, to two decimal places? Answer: 1.07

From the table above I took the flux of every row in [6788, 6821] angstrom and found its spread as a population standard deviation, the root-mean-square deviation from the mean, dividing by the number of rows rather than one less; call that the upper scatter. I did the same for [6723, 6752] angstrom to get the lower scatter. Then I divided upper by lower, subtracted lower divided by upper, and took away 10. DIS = -10.7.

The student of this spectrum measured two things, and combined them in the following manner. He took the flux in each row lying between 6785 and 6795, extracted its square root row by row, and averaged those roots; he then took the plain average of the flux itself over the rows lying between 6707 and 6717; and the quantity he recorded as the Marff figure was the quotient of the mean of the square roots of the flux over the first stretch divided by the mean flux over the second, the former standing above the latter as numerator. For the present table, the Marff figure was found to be 0.45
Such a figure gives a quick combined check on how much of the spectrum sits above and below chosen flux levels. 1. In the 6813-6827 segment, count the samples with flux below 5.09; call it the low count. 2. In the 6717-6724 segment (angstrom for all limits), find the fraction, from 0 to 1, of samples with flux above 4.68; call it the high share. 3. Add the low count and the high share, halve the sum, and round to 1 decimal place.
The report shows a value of 3.9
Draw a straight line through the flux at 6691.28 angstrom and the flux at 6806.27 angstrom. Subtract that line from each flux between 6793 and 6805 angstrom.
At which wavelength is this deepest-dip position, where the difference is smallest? 6800.00 angstrom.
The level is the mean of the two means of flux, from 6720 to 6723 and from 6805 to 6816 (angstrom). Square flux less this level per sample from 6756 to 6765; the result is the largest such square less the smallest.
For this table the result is 1.27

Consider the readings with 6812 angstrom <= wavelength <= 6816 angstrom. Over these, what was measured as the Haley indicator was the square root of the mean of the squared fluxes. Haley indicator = 4.8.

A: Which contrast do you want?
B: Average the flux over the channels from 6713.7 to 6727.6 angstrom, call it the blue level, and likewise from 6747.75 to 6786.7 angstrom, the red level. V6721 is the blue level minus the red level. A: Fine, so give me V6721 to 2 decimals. 0.29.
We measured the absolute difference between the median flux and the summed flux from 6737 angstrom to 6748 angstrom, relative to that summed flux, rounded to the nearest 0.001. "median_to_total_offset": 0.854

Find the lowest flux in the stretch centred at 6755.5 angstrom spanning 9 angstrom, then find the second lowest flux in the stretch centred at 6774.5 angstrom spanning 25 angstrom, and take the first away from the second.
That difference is 1.1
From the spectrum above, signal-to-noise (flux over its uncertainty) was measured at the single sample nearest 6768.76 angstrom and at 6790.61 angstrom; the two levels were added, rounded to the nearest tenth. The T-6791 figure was 18.7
